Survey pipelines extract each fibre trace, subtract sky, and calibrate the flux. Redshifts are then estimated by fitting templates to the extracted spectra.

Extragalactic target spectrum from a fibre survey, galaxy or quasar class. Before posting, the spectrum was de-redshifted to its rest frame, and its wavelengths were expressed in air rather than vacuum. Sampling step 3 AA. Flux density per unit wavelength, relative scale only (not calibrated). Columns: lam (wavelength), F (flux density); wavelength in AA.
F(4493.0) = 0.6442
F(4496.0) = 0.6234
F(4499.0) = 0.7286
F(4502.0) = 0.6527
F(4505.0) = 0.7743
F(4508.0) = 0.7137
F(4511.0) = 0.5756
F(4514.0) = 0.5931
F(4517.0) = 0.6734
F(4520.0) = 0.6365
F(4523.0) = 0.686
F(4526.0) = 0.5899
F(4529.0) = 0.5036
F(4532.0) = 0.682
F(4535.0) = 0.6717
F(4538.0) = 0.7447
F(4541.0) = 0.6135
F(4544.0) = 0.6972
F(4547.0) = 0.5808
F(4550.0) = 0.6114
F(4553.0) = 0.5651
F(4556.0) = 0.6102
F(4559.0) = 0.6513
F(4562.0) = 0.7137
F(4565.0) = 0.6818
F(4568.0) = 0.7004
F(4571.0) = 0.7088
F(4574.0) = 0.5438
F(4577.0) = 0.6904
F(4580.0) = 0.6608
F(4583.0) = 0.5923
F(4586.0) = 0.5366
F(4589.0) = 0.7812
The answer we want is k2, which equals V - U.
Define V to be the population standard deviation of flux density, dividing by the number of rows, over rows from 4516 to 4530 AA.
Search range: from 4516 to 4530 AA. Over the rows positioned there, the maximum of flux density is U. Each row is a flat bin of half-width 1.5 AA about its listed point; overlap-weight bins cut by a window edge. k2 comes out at -0.620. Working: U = 0.686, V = 0.066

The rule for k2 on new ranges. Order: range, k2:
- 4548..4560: -0.621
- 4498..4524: -0.714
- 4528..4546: -0.668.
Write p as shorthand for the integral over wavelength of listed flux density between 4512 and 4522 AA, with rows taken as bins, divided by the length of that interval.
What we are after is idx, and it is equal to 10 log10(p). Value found -1.98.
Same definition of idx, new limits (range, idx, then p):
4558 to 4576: -1.75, 0.668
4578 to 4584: -1.97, 0.635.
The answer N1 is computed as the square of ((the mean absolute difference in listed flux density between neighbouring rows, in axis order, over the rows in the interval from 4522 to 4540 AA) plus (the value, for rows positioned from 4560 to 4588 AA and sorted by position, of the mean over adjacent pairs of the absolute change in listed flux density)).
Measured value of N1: 0.024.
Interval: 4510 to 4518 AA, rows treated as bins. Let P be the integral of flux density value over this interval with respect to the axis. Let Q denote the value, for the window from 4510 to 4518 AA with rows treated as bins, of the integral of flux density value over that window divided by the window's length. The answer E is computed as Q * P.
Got 3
